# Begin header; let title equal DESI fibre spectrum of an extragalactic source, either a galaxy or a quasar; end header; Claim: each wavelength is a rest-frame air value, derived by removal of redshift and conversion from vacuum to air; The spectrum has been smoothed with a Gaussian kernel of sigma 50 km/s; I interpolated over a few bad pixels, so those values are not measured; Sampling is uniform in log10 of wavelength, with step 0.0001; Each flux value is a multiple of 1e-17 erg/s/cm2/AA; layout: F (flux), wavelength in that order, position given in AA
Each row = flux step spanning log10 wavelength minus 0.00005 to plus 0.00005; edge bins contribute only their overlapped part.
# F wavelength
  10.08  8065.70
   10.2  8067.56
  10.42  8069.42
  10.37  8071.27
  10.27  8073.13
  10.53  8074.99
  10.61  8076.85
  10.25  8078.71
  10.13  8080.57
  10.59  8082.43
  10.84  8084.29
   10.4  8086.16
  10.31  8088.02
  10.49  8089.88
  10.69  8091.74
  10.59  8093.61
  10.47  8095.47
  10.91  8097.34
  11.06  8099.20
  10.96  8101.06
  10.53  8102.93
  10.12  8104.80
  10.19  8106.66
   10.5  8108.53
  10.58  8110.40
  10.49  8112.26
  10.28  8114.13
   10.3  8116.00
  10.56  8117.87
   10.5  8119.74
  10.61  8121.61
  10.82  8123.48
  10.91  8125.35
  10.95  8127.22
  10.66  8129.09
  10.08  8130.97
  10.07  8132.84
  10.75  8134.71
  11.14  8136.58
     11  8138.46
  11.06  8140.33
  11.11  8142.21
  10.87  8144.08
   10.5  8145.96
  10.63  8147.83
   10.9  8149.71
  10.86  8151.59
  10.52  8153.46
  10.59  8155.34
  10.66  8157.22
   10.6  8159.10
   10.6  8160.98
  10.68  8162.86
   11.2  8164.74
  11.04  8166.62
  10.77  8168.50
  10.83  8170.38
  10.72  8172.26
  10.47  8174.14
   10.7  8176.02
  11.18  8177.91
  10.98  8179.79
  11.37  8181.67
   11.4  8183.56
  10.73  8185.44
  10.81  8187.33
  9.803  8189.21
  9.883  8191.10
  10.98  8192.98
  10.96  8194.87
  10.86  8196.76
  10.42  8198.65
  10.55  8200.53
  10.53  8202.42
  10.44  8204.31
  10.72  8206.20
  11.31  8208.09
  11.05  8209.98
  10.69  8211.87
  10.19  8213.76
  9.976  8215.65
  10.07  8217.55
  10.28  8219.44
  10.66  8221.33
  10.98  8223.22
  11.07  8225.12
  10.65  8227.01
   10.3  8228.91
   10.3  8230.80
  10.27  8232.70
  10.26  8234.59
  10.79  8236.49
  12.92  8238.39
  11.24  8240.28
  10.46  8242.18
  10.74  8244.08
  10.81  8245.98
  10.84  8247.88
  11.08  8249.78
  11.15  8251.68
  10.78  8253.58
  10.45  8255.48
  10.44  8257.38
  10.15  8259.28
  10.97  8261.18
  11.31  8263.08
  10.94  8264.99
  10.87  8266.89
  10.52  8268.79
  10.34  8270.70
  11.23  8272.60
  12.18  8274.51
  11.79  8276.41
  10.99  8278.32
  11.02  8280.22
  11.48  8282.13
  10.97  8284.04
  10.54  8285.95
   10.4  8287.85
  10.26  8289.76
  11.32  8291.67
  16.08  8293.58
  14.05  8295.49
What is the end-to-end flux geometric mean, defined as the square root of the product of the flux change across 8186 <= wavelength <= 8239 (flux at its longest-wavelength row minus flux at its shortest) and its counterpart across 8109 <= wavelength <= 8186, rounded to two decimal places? 0.56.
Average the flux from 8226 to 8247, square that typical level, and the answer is 116.5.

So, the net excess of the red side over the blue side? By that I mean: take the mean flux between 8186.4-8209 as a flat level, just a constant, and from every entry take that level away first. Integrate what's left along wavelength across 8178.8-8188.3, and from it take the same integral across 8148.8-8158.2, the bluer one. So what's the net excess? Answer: 3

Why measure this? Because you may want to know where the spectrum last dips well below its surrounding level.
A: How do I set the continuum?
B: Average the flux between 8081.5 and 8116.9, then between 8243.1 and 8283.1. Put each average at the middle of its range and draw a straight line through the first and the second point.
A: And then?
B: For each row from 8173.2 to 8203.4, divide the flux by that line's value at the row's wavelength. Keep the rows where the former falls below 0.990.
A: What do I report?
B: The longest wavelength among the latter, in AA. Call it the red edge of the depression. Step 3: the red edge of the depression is 8202.42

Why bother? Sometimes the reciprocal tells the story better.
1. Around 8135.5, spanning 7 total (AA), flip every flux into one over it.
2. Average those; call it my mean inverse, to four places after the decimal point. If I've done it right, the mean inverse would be 0.0933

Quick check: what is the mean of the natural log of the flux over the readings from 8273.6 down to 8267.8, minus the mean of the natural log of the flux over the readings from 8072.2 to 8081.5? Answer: 0.032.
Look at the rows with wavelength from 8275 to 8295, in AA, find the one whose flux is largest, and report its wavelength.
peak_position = 8293.58 AA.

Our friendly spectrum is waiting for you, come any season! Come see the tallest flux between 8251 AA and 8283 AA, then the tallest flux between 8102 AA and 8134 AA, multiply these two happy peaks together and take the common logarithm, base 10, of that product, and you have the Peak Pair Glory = 2.13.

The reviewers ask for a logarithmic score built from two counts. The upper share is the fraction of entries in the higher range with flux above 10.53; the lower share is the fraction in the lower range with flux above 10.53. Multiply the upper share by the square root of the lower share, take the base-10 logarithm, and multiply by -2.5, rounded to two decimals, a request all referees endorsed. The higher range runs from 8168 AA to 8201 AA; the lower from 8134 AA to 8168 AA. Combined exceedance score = 0.34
